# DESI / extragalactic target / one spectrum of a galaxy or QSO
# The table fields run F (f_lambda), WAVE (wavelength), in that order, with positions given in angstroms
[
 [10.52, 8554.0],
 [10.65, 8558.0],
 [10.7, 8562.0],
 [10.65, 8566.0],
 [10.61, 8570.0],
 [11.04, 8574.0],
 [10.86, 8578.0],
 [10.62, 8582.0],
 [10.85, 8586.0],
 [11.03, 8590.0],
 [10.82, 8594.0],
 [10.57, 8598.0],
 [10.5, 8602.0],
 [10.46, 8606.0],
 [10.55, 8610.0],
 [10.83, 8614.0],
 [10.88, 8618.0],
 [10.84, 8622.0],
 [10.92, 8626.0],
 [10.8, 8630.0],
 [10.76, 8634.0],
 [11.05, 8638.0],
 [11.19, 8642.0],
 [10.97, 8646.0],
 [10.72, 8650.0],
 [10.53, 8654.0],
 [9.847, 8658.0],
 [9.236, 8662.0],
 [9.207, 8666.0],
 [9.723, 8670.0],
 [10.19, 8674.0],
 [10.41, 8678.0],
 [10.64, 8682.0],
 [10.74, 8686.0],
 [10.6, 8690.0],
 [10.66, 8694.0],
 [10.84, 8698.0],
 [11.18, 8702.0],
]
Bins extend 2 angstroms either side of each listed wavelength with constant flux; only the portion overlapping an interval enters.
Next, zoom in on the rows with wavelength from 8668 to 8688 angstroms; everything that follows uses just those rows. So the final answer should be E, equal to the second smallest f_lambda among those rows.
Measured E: 10.19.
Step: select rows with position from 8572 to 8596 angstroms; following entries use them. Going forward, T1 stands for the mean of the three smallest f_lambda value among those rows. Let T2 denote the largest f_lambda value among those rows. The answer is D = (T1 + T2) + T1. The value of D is 32.6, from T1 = 10.8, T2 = 11.04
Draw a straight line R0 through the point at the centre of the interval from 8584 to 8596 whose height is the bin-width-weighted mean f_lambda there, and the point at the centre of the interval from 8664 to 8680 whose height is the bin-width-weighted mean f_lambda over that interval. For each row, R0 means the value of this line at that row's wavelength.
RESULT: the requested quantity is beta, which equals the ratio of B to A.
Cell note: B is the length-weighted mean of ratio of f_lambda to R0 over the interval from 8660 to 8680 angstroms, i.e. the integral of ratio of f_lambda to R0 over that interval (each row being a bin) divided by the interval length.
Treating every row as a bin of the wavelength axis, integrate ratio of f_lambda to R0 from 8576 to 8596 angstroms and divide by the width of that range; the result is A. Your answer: 1.00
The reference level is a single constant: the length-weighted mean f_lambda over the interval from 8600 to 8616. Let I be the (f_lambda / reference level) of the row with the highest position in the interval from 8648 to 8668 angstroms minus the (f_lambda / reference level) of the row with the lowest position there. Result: -0.143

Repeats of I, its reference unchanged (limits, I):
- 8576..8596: -0.004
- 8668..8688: 0.096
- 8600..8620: 0.036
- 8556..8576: 0.037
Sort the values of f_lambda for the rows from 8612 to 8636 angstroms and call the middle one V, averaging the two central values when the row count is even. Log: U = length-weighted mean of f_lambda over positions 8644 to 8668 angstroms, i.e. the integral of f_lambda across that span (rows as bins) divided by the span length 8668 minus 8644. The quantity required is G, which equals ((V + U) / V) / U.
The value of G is 0.191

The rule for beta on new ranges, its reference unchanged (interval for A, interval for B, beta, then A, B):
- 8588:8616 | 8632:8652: 1.07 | 0.993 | 1.067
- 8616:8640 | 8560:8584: 0.93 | 1.043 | 0.966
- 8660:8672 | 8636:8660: 1.12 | 0.943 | 1.053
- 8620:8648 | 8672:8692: 1.02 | 1.056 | 1.078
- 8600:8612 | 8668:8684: 1.06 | 0.982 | 1.042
